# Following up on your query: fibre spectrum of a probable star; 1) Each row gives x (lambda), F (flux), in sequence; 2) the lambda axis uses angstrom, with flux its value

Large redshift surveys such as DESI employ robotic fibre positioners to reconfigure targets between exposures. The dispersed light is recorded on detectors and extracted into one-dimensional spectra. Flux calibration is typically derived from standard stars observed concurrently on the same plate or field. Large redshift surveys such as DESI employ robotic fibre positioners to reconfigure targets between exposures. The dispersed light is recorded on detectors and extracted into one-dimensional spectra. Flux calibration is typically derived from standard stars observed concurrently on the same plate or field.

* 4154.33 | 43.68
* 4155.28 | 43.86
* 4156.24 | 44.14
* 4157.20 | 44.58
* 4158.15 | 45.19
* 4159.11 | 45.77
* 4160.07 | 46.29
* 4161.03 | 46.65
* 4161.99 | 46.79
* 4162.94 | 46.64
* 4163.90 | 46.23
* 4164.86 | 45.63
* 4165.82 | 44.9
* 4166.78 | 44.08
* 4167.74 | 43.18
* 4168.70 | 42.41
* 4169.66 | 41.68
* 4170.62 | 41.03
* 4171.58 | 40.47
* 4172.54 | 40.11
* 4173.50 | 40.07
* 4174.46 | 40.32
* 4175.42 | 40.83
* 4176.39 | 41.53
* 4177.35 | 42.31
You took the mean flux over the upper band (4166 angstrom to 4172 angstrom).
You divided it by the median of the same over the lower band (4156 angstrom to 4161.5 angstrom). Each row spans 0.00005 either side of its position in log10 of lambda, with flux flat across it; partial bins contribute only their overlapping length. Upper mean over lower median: 0.93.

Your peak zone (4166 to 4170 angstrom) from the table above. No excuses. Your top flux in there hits 44.08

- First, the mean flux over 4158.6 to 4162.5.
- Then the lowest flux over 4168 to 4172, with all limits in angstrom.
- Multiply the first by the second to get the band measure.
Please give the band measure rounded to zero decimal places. 1877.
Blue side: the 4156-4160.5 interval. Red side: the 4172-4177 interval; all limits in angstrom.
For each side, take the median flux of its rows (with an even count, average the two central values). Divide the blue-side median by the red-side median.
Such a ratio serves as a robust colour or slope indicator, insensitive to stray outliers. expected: 1.12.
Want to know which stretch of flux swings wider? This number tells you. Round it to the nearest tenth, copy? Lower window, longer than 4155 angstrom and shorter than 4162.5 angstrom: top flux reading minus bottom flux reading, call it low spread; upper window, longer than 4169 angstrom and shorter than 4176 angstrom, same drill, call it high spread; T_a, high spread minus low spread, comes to -1.3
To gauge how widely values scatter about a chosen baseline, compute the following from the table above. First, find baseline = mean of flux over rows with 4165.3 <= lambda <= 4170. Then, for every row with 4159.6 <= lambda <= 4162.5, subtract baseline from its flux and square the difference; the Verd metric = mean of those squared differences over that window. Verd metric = 11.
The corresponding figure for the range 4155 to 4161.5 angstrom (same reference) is 5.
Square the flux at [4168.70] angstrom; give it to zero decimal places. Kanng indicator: 1799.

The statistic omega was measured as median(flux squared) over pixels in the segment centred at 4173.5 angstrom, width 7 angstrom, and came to 1638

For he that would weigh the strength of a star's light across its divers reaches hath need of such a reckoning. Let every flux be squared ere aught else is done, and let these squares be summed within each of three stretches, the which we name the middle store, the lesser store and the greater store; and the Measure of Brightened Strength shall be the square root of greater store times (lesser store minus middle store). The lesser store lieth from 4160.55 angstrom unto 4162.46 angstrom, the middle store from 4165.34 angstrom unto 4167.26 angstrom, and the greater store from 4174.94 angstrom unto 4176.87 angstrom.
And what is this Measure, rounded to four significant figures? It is 1174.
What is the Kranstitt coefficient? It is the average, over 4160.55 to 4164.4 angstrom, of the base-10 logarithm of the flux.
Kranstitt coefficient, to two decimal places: 1.67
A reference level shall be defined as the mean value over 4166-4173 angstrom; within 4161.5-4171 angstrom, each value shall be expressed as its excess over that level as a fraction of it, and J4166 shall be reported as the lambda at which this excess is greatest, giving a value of 4161.99 angstrom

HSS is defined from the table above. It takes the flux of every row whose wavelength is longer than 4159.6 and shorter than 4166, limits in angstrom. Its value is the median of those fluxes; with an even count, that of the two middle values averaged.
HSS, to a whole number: 46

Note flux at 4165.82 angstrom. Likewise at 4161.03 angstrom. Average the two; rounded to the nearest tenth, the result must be 45.8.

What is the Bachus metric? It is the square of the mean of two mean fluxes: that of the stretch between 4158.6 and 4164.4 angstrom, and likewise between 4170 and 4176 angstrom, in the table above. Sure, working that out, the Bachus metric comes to 1886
